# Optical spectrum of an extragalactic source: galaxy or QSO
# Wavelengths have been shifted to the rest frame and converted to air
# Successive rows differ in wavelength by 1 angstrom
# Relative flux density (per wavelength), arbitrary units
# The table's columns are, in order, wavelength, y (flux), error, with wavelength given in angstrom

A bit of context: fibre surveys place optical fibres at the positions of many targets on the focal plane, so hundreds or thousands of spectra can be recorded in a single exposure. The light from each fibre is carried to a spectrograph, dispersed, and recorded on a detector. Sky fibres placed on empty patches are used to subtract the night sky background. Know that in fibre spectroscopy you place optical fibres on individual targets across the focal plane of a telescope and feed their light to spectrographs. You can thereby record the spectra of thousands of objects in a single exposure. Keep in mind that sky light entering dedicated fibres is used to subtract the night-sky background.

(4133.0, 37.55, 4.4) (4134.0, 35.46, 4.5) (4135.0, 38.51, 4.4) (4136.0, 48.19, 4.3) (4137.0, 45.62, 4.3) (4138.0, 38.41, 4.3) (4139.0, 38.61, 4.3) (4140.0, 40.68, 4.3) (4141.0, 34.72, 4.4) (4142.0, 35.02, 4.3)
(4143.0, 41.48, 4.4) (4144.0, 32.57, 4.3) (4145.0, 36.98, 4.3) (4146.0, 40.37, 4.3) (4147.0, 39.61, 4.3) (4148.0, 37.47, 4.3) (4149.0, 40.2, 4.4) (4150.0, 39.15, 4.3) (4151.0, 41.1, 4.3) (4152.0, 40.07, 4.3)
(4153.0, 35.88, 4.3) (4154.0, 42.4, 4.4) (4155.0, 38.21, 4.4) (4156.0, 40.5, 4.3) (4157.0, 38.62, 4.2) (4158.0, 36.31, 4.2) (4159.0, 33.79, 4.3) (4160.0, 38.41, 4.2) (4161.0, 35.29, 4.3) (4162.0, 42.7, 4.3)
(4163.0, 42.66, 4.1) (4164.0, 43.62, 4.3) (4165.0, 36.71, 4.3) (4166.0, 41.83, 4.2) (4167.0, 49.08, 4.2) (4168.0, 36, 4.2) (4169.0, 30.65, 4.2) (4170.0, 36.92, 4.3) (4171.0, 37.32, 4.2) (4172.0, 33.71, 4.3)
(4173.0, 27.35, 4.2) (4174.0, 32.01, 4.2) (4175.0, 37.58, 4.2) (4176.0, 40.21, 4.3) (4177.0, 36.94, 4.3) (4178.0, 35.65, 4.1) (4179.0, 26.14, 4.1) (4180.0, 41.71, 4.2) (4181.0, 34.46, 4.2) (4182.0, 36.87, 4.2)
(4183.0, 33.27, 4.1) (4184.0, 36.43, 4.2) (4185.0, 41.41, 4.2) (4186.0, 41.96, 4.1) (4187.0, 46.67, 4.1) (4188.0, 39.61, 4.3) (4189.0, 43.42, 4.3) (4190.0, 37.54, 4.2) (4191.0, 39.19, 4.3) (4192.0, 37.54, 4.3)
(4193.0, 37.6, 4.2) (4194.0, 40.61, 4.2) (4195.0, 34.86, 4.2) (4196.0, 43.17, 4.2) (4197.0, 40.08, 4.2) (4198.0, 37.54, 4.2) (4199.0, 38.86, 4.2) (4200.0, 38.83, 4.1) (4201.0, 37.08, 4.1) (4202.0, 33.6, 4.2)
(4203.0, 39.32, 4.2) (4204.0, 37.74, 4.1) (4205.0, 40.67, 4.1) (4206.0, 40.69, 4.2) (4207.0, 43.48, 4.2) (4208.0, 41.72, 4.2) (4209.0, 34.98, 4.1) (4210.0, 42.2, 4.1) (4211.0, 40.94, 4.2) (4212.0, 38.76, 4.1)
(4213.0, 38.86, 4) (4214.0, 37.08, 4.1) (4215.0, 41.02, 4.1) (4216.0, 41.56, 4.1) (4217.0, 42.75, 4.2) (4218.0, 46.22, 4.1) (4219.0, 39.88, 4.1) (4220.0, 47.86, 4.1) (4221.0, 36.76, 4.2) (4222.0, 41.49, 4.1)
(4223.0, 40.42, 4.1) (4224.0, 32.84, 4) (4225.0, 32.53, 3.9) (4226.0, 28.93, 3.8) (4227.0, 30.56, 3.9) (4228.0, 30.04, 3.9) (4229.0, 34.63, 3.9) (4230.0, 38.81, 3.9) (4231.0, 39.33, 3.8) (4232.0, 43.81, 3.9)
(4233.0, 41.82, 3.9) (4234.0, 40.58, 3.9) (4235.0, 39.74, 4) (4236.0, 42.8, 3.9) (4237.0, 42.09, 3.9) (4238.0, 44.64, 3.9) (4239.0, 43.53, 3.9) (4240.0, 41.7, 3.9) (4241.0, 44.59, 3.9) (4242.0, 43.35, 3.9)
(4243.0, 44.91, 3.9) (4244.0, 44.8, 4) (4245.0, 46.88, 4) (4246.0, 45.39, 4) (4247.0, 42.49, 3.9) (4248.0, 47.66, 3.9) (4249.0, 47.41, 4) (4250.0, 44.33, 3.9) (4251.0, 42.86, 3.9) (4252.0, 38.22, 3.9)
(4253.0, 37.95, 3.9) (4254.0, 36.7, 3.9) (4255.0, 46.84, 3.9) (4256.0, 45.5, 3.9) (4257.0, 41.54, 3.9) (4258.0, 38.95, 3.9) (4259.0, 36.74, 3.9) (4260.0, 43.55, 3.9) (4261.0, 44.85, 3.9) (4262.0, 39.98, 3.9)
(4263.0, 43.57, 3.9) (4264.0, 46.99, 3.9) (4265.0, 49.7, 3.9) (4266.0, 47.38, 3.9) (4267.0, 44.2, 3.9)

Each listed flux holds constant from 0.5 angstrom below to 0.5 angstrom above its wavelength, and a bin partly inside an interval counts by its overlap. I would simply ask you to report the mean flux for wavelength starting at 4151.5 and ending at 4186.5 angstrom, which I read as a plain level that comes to 37.5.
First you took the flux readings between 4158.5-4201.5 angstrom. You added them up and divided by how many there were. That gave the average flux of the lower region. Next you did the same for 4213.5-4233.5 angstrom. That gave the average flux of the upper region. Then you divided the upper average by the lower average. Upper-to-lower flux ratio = 1.01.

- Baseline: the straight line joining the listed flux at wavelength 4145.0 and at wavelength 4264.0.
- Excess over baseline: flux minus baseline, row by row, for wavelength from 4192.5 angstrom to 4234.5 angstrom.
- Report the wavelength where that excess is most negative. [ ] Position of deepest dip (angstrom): 4226.0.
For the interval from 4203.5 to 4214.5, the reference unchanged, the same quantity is 4209.0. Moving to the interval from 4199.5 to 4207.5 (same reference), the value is 4202.0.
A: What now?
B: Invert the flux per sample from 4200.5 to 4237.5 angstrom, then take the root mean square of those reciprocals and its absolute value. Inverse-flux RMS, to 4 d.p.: 0.0262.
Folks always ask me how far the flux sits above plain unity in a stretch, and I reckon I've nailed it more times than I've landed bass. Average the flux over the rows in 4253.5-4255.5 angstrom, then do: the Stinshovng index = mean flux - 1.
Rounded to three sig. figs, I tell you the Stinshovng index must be 40.8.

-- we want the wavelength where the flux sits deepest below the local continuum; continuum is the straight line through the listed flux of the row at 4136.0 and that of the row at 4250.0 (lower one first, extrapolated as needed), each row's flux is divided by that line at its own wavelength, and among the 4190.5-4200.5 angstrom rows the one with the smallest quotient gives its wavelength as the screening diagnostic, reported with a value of 4195.0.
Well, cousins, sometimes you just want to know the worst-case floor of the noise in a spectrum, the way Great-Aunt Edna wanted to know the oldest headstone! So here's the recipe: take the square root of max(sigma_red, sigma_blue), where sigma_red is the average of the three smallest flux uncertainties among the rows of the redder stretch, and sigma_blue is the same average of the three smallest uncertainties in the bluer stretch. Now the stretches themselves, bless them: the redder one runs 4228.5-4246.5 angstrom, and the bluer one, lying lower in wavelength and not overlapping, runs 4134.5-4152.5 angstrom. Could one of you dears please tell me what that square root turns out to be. 2.07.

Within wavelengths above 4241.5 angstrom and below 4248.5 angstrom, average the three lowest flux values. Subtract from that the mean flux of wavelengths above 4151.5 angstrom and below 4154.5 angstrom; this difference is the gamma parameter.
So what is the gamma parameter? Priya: 4.1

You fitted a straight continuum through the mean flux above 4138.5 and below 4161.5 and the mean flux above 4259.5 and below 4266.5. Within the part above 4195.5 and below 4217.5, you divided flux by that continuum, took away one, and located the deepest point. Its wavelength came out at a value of 4202.0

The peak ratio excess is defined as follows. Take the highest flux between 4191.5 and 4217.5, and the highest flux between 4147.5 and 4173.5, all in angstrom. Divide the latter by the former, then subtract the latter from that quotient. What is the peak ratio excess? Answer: -48.0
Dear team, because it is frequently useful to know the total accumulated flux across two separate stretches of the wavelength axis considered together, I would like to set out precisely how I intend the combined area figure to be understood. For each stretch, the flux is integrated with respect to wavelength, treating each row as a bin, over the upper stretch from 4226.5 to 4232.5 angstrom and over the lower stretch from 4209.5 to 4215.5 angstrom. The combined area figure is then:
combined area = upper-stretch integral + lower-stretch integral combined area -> 456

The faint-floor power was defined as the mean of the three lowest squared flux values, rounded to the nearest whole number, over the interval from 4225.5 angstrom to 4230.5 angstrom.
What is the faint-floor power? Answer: 891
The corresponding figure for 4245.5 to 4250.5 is 1944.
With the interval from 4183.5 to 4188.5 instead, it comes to 1537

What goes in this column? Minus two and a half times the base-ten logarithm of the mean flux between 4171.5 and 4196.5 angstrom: -3.93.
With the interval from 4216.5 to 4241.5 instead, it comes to -3.99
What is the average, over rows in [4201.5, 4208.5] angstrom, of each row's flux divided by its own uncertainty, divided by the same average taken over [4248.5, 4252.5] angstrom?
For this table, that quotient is 0.86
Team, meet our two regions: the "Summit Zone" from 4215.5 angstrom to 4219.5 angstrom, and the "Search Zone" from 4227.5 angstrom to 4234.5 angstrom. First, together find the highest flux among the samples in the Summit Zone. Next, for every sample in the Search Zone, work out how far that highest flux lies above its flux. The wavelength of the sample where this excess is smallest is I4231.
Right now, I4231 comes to 4232.0 angstrom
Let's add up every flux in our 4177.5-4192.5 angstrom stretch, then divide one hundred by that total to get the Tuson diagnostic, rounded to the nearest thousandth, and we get 0.175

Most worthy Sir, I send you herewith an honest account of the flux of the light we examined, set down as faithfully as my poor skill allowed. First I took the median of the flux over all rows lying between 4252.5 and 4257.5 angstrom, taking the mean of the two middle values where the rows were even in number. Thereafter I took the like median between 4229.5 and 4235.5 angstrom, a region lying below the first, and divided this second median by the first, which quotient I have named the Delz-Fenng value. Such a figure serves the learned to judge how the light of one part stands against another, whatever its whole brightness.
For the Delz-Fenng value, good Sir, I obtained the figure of 0.97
